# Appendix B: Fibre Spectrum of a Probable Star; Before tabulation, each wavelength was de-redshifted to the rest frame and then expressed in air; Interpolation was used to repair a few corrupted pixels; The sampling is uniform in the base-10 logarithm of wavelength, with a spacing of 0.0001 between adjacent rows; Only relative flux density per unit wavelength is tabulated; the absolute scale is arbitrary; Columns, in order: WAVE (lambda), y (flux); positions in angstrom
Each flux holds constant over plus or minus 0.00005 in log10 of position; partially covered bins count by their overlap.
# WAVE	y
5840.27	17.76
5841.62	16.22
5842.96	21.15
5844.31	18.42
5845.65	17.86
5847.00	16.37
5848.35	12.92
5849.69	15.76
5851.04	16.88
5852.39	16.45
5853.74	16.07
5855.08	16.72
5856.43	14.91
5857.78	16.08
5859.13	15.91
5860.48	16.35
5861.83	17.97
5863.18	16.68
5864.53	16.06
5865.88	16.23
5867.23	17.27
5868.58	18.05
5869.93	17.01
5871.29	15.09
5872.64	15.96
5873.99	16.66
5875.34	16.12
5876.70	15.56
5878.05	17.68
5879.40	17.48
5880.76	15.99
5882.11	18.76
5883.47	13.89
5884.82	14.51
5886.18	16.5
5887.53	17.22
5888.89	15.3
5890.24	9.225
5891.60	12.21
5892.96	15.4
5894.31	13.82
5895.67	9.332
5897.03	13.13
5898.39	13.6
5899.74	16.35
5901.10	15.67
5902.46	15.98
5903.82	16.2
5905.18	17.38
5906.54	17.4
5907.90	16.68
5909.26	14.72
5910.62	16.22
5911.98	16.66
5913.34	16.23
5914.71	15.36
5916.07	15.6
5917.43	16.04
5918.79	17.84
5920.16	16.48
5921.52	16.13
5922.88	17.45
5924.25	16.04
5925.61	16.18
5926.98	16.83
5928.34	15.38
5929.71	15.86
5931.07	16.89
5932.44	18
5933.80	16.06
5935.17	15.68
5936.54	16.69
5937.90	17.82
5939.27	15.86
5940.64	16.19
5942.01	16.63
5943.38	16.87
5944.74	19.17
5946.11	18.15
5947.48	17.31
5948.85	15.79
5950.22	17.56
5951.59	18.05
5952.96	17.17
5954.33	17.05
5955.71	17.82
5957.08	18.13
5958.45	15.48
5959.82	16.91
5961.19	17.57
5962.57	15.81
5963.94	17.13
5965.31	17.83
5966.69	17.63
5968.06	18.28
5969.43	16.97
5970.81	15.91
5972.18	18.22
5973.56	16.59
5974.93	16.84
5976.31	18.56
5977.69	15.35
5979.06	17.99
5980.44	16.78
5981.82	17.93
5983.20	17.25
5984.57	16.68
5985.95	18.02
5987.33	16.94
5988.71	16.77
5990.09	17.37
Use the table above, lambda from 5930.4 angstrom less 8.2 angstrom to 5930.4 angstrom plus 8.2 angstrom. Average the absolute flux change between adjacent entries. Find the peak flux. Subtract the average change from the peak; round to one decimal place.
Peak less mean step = 17.0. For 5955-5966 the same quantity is 16.9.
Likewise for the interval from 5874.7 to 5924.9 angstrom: 17.2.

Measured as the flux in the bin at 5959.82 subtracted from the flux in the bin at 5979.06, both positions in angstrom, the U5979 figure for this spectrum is 1.08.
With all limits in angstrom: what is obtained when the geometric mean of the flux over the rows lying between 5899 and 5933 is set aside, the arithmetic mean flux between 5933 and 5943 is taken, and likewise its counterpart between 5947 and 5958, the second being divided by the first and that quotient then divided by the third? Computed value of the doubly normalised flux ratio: 0.058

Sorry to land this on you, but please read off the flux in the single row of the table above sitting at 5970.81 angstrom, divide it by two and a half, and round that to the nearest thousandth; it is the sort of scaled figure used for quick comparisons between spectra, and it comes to 6.364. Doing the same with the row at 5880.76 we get 6.396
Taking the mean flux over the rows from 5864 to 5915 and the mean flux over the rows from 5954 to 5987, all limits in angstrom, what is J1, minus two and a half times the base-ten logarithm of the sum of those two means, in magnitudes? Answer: -3.79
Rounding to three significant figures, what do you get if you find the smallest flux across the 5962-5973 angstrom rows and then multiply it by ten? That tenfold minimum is 158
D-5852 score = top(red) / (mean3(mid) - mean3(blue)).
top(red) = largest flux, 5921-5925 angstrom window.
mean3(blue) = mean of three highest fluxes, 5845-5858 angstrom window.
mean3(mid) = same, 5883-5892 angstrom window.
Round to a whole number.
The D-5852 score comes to -21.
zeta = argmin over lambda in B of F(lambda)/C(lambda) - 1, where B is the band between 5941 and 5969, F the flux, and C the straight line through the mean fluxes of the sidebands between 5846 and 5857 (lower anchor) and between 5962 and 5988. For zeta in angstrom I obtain 5958.45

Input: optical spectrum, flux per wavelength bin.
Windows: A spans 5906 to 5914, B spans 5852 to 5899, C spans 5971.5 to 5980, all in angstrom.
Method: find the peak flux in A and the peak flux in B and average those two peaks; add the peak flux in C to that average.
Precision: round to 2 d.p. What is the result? 36.64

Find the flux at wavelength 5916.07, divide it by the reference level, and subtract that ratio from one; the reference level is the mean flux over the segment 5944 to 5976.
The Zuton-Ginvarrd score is 0.10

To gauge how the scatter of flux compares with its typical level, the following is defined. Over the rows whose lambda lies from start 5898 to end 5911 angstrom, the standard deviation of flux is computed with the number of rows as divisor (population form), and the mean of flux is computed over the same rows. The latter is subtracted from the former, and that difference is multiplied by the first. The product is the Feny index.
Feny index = -16.4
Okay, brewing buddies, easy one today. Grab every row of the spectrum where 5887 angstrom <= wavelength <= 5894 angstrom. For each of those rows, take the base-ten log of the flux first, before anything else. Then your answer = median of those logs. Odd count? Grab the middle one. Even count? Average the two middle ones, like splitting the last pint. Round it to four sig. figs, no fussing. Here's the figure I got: 1.185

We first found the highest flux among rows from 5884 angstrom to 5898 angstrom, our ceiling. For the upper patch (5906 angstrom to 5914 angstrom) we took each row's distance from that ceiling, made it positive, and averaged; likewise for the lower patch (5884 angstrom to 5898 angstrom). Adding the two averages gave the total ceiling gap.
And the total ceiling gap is 4.5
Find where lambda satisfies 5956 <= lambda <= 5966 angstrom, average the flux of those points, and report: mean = 17.0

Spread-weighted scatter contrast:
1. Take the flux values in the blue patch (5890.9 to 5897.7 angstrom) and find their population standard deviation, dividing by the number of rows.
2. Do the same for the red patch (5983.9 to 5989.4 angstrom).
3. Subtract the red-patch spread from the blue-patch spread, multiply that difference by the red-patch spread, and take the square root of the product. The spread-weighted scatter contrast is 0.89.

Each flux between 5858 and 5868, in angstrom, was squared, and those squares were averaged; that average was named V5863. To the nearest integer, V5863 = 277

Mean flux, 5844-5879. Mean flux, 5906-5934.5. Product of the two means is 269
